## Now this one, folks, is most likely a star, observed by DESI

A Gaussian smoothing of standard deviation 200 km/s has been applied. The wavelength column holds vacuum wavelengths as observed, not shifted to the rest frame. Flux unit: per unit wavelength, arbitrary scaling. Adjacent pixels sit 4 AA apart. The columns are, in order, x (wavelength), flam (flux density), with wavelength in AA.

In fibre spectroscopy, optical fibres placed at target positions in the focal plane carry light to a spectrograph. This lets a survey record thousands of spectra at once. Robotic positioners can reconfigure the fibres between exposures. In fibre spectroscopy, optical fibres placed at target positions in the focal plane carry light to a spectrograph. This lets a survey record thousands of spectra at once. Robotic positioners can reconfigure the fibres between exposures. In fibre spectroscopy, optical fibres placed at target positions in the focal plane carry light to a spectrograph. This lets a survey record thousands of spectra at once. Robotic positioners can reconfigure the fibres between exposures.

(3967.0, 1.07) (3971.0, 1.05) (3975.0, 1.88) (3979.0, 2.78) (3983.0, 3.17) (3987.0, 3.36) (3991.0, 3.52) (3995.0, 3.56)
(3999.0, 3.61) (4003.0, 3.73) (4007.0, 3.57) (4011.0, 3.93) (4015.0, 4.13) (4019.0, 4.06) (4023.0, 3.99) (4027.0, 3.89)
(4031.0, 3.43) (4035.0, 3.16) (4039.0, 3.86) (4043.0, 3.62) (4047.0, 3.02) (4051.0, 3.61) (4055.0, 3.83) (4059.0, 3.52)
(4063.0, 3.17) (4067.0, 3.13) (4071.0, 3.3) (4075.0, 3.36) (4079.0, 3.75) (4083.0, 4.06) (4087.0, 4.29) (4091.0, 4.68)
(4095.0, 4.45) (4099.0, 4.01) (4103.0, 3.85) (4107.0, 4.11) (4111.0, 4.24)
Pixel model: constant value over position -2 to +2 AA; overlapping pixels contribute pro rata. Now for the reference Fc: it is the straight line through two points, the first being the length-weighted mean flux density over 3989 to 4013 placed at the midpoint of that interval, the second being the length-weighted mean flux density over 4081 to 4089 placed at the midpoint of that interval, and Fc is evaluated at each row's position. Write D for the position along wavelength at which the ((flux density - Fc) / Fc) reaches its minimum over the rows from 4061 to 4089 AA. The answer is 4067.0 AA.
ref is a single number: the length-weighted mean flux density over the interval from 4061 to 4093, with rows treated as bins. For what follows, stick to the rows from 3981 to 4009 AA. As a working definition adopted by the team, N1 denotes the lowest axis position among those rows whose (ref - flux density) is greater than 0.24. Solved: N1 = 3983.0 AA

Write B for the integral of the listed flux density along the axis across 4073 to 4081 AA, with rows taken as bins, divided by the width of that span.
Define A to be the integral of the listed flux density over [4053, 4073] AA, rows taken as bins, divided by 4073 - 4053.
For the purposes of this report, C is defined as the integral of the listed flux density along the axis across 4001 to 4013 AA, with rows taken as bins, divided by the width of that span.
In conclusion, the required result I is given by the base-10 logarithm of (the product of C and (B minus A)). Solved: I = -0.2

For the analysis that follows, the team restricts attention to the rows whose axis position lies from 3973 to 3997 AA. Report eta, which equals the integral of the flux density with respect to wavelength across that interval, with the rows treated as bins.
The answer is 73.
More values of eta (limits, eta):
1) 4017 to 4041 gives 90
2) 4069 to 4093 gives 94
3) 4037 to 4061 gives 86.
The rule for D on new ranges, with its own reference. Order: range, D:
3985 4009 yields 3987.0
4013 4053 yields 4047.0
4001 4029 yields 4007.0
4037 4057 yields 4047.0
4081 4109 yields 4103.0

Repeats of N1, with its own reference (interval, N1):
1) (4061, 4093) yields 4063.0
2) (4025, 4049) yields 4031.0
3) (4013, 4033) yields 4031.0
